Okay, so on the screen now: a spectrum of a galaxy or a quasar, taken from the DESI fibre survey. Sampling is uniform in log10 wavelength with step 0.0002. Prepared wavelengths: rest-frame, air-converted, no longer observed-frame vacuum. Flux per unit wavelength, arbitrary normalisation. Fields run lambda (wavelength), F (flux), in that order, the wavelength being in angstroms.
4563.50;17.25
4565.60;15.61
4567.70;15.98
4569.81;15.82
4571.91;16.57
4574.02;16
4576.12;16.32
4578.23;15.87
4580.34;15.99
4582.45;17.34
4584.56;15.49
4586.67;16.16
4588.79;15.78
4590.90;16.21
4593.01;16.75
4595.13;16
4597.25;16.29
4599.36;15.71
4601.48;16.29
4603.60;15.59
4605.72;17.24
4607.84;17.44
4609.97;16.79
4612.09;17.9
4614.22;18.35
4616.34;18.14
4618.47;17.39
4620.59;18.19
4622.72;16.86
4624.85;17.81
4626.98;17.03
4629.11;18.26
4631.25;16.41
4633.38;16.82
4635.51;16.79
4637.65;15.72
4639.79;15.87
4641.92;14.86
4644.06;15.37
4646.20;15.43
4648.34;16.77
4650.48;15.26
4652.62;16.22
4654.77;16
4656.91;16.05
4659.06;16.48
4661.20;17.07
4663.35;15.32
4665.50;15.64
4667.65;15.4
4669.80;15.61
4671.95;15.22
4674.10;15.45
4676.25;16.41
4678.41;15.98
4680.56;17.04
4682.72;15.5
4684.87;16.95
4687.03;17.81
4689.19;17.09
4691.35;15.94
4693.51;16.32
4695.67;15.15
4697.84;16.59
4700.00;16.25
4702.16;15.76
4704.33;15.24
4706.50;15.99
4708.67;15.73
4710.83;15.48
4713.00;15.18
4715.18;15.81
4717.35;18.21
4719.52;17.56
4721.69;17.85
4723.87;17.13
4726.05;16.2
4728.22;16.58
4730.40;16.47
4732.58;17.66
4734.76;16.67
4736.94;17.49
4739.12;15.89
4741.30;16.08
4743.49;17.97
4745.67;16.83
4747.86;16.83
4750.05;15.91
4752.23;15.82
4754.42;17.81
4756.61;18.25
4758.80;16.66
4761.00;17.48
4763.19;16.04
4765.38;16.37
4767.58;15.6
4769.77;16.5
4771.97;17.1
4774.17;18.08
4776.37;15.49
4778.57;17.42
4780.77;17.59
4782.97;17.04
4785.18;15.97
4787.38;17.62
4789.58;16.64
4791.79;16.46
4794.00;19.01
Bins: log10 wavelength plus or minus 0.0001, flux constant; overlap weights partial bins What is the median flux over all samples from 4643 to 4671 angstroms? 15.6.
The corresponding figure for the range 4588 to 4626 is 16.8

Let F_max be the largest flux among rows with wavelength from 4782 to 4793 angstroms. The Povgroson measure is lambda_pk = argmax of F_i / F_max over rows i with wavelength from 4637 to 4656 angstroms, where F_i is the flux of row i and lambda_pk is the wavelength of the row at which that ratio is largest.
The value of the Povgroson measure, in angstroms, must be 4648.34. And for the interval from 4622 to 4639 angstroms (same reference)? 4629.11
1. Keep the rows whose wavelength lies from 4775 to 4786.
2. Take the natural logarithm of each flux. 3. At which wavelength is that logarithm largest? 4780.77 angstroms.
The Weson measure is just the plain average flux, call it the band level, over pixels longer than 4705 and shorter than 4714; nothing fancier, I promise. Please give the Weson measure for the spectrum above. 15.6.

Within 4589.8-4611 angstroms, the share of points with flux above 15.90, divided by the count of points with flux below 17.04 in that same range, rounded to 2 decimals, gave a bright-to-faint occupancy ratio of 0.10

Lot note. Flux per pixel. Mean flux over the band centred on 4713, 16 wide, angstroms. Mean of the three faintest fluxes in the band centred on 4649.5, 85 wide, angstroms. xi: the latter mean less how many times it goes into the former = 14.0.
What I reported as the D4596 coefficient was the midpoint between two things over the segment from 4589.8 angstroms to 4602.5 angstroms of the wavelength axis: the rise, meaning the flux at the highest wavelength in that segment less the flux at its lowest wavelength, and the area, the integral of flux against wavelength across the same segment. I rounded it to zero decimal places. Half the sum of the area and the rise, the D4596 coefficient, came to 103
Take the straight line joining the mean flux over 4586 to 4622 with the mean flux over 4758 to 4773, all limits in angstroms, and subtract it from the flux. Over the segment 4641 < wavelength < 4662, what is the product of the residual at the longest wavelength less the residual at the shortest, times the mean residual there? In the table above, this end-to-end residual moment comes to -1.8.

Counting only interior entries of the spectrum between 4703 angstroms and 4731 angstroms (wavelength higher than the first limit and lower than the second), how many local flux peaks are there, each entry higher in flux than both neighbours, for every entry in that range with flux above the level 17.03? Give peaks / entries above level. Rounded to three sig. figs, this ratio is 1.00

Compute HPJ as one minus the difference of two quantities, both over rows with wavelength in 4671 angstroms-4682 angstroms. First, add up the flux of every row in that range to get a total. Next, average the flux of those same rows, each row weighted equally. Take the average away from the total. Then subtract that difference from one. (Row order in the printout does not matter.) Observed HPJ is -63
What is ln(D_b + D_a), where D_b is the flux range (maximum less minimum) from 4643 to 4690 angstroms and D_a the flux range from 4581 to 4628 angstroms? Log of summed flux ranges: 1.70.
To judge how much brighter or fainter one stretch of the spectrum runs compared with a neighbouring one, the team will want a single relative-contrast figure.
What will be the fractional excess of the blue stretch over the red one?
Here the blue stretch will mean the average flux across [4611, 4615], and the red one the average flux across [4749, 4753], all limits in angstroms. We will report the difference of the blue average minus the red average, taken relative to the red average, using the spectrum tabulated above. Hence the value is 0.14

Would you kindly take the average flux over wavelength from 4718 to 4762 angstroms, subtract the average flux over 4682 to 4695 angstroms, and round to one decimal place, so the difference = 0.4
